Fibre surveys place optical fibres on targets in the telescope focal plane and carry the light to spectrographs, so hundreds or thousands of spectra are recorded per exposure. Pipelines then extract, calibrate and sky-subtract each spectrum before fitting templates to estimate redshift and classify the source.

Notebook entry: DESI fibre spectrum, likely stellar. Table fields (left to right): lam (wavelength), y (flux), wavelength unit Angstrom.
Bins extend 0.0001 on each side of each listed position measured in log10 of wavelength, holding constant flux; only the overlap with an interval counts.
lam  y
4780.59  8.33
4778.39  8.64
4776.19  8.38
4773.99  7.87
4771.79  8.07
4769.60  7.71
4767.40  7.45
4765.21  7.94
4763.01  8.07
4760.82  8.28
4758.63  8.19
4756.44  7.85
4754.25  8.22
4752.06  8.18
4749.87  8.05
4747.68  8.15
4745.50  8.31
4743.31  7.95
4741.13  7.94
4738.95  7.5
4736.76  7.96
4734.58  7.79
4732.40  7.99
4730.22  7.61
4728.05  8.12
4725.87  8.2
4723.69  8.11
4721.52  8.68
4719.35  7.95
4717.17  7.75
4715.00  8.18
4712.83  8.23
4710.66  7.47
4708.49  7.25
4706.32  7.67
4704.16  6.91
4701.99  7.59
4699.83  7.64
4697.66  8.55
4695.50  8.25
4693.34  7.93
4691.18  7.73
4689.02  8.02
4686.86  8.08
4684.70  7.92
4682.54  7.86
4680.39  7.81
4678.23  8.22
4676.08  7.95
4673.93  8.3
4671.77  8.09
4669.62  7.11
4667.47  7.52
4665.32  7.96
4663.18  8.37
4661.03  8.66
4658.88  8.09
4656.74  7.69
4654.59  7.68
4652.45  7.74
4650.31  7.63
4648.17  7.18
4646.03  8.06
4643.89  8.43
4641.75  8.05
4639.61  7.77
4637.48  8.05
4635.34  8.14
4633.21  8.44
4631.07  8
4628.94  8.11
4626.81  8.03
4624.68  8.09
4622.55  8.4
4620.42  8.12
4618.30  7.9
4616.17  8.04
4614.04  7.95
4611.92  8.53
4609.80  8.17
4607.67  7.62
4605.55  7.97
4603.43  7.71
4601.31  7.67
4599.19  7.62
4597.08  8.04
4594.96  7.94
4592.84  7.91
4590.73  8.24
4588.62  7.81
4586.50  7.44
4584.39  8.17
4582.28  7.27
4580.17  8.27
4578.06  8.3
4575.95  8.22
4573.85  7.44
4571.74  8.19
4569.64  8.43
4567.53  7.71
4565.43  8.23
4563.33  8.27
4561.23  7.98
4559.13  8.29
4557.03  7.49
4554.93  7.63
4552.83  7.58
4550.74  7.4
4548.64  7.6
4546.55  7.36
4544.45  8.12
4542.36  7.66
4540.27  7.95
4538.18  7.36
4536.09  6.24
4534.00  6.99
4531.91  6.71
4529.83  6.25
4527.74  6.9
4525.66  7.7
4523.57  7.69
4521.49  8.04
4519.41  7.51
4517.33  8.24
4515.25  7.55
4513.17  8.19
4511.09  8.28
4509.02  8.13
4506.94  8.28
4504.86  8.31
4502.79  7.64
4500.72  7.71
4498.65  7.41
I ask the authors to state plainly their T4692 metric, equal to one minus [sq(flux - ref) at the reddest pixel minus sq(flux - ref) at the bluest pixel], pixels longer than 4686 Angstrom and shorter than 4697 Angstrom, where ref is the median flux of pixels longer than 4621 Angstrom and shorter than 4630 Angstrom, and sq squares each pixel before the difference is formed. 1.0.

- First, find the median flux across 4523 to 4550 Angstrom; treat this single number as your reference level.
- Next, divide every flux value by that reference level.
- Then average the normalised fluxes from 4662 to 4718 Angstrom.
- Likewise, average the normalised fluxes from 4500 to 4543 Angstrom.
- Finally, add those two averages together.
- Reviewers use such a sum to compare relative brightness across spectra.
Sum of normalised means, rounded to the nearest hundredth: 2.10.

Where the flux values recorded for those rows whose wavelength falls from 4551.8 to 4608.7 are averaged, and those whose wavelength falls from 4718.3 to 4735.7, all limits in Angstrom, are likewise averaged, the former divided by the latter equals 0.98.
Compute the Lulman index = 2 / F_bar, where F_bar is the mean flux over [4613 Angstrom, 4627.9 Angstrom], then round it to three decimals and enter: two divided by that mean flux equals 0.248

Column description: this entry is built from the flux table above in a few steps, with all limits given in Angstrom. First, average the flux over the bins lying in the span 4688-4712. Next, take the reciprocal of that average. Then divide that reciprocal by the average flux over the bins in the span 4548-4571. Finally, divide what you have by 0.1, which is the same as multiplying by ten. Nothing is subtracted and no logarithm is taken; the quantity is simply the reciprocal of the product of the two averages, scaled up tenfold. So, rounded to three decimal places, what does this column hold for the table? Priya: 0.164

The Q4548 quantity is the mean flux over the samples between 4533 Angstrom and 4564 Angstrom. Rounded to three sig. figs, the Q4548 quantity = 7.59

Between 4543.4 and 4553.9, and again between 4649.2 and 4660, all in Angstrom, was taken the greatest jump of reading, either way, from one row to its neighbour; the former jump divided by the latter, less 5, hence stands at -3.10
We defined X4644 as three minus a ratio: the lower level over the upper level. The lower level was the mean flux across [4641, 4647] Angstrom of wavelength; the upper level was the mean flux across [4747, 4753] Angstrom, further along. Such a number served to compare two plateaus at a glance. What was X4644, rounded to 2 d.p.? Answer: 1.99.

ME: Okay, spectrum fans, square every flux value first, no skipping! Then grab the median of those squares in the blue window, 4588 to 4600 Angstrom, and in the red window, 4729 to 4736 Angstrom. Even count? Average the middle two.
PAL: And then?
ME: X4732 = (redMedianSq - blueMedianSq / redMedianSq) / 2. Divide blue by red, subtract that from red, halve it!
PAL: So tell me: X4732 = 29.8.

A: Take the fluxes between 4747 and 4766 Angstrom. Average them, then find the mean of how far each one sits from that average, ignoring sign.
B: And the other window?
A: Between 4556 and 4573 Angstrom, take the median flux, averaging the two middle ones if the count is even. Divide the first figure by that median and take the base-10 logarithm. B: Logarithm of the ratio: -1.9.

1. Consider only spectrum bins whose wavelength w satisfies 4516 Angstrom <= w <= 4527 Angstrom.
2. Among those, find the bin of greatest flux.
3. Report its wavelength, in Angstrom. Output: 4517.33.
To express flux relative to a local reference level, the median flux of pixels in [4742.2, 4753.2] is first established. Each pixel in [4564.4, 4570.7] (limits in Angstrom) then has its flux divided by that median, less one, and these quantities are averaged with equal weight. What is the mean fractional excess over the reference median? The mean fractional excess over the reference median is -0.003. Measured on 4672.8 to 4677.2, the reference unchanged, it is -0.003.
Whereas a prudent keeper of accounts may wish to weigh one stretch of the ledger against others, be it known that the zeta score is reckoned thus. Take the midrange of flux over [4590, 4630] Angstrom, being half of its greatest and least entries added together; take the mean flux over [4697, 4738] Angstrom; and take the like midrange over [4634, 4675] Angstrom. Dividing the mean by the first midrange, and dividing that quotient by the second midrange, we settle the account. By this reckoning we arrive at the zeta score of 0.124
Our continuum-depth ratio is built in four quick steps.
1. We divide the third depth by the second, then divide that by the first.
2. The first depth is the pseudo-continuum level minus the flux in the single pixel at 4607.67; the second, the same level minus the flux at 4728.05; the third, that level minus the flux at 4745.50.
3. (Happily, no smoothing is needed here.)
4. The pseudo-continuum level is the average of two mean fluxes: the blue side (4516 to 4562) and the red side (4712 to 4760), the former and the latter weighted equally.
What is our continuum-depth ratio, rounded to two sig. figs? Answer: 11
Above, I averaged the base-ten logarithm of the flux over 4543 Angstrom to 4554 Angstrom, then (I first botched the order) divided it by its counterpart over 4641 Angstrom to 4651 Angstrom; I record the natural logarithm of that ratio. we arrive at -0.016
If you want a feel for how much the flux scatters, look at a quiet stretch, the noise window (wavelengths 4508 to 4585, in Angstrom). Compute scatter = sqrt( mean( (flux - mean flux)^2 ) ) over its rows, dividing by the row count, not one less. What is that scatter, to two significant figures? 0.56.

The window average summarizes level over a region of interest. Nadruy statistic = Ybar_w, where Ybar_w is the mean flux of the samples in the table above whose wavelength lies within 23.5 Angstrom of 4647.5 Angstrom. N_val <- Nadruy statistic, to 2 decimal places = 7.95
